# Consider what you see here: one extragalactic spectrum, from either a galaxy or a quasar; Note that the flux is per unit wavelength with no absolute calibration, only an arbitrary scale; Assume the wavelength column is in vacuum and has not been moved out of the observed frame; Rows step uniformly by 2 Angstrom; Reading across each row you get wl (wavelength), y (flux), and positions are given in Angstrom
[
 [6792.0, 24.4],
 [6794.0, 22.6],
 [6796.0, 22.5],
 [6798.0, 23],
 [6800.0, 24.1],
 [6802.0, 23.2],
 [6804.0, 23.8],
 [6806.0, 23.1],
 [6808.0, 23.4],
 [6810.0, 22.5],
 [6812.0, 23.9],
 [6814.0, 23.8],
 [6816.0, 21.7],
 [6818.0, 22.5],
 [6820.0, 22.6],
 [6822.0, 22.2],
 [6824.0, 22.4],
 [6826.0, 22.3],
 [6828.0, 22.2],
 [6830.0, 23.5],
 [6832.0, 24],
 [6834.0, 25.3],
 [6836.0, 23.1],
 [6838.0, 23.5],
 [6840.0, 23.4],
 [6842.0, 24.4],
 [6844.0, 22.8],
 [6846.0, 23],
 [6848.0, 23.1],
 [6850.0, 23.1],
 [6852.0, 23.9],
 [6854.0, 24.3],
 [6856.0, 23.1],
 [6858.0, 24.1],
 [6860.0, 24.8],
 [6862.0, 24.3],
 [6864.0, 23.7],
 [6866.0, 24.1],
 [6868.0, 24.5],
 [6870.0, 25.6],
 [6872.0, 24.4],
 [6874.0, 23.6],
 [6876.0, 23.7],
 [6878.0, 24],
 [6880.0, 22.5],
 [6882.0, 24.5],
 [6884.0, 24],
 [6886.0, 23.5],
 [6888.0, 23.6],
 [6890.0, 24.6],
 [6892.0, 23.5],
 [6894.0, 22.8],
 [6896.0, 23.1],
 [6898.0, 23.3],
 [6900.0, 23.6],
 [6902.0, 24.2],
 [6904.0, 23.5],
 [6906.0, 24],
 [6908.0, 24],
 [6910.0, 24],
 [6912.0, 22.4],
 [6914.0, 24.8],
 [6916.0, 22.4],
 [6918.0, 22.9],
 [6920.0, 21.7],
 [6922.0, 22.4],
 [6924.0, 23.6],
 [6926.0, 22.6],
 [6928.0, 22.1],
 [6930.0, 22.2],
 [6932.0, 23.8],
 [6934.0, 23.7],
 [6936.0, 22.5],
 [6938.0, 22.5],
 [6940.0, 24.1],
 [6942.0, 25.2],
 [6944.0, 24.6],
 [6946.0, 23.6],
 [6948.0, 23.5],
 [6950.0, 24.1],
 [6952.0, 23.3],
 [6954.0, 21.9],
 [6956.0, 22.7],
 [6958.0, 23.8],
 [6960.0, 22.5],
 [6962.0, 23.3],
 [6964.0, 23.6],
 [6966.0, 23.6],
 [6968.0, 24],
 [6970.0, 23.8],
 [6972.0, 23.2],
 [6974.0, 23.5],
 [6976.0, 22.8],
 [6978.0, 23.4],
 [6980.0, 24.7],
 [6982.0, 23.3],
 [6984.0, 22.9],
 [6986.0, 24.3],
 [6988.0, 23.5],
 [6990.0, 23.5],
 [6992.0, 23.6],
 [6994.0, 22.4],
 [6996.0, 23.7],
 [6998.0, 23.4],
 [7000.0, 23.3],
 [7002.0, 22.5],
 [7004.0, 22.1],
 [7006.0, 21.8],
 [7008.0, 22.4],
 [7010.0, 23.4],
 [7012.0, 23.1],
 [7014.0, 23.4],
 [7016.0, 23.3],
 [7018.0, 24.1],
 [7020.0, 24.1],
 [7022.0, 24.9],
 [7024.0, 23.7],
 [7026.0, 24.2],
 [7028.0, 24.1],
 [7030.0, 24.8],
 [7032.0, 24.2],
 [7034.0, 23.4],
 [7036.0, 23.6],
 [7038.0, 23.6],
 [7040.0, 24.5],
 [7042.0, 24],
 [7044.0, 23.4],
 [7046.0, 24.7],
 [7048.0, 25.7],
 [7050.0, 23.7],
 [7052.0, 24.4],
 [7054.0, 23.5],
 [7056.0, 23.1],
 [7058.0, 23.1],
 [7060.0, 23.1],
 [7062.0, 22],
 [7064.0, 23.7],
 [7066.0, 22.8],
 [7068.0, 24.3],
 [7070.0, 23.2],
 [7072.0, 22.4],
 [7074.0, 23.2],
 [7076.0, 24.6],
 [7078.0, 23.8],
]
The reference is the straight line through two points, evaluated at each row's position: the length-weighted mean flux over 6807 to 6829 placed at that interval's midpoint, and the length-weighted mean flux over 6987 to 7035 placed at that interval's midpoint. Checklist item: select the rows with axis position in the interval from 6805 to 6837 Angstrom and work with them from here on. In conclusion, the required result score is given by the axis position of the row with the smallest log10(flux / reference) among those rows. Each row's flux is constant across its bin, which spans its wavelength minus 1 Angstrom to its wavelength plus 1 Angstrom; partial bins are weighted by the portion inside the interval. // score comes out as 6816.0 Angstrom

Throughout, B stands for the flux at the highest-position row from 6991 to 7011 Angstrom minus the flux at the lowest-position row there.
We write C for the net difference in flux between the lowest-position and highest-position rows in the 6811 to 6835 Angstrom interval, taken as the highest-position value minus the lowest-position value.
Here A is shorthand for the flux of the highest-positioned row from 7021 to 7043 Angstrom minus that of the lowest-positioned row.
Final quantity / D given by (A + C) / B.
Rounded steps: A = -0.9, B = -0.20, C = 1.4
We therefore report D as -2.50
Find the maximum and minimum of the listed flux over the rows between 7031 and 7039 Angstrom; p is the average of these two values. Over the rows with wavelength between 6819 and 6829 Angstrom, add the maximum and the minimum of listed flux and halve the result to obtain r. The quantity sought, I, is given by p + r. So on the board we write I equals 46.2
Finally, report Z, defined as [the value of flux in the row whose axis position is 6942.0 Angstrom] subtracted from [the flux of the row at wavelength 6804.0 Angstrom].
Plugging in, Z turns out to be -1.4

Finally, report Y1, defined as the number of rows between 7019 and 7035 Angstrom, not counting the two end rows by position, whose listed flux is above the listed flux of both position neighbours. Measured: 3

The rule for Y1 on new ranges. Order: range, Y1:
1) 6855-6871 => 1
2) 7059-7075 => 2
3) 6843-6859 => 1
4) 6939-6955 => 2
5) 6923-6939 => 1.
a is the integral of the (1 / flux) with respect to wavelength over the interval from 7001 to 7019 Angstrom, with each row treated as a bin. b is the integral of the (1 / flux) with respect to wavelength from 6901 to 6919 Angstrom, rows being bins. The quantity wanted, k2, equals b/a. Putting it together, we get 0.97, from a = 0.787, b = 0.764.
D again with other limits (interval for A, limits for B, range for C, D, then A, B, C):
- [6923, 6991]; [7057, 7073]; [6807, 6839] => 0.00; -0.1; -0.70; 0.1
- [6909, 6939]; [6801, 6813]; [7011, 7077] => 0.00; -1.5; 0.70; 1.5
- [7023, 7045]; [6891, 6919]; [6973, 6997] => 0.17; -0.3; -0.60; 0.2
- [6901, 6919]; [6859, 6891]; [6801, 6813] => 3.00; -1.3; -0.20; 0.7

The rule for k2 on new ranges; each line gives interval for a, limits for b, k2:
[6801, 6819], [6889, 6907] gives 0.98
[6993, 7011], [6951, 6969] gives 0.98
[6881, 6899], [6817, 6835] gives 1.03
